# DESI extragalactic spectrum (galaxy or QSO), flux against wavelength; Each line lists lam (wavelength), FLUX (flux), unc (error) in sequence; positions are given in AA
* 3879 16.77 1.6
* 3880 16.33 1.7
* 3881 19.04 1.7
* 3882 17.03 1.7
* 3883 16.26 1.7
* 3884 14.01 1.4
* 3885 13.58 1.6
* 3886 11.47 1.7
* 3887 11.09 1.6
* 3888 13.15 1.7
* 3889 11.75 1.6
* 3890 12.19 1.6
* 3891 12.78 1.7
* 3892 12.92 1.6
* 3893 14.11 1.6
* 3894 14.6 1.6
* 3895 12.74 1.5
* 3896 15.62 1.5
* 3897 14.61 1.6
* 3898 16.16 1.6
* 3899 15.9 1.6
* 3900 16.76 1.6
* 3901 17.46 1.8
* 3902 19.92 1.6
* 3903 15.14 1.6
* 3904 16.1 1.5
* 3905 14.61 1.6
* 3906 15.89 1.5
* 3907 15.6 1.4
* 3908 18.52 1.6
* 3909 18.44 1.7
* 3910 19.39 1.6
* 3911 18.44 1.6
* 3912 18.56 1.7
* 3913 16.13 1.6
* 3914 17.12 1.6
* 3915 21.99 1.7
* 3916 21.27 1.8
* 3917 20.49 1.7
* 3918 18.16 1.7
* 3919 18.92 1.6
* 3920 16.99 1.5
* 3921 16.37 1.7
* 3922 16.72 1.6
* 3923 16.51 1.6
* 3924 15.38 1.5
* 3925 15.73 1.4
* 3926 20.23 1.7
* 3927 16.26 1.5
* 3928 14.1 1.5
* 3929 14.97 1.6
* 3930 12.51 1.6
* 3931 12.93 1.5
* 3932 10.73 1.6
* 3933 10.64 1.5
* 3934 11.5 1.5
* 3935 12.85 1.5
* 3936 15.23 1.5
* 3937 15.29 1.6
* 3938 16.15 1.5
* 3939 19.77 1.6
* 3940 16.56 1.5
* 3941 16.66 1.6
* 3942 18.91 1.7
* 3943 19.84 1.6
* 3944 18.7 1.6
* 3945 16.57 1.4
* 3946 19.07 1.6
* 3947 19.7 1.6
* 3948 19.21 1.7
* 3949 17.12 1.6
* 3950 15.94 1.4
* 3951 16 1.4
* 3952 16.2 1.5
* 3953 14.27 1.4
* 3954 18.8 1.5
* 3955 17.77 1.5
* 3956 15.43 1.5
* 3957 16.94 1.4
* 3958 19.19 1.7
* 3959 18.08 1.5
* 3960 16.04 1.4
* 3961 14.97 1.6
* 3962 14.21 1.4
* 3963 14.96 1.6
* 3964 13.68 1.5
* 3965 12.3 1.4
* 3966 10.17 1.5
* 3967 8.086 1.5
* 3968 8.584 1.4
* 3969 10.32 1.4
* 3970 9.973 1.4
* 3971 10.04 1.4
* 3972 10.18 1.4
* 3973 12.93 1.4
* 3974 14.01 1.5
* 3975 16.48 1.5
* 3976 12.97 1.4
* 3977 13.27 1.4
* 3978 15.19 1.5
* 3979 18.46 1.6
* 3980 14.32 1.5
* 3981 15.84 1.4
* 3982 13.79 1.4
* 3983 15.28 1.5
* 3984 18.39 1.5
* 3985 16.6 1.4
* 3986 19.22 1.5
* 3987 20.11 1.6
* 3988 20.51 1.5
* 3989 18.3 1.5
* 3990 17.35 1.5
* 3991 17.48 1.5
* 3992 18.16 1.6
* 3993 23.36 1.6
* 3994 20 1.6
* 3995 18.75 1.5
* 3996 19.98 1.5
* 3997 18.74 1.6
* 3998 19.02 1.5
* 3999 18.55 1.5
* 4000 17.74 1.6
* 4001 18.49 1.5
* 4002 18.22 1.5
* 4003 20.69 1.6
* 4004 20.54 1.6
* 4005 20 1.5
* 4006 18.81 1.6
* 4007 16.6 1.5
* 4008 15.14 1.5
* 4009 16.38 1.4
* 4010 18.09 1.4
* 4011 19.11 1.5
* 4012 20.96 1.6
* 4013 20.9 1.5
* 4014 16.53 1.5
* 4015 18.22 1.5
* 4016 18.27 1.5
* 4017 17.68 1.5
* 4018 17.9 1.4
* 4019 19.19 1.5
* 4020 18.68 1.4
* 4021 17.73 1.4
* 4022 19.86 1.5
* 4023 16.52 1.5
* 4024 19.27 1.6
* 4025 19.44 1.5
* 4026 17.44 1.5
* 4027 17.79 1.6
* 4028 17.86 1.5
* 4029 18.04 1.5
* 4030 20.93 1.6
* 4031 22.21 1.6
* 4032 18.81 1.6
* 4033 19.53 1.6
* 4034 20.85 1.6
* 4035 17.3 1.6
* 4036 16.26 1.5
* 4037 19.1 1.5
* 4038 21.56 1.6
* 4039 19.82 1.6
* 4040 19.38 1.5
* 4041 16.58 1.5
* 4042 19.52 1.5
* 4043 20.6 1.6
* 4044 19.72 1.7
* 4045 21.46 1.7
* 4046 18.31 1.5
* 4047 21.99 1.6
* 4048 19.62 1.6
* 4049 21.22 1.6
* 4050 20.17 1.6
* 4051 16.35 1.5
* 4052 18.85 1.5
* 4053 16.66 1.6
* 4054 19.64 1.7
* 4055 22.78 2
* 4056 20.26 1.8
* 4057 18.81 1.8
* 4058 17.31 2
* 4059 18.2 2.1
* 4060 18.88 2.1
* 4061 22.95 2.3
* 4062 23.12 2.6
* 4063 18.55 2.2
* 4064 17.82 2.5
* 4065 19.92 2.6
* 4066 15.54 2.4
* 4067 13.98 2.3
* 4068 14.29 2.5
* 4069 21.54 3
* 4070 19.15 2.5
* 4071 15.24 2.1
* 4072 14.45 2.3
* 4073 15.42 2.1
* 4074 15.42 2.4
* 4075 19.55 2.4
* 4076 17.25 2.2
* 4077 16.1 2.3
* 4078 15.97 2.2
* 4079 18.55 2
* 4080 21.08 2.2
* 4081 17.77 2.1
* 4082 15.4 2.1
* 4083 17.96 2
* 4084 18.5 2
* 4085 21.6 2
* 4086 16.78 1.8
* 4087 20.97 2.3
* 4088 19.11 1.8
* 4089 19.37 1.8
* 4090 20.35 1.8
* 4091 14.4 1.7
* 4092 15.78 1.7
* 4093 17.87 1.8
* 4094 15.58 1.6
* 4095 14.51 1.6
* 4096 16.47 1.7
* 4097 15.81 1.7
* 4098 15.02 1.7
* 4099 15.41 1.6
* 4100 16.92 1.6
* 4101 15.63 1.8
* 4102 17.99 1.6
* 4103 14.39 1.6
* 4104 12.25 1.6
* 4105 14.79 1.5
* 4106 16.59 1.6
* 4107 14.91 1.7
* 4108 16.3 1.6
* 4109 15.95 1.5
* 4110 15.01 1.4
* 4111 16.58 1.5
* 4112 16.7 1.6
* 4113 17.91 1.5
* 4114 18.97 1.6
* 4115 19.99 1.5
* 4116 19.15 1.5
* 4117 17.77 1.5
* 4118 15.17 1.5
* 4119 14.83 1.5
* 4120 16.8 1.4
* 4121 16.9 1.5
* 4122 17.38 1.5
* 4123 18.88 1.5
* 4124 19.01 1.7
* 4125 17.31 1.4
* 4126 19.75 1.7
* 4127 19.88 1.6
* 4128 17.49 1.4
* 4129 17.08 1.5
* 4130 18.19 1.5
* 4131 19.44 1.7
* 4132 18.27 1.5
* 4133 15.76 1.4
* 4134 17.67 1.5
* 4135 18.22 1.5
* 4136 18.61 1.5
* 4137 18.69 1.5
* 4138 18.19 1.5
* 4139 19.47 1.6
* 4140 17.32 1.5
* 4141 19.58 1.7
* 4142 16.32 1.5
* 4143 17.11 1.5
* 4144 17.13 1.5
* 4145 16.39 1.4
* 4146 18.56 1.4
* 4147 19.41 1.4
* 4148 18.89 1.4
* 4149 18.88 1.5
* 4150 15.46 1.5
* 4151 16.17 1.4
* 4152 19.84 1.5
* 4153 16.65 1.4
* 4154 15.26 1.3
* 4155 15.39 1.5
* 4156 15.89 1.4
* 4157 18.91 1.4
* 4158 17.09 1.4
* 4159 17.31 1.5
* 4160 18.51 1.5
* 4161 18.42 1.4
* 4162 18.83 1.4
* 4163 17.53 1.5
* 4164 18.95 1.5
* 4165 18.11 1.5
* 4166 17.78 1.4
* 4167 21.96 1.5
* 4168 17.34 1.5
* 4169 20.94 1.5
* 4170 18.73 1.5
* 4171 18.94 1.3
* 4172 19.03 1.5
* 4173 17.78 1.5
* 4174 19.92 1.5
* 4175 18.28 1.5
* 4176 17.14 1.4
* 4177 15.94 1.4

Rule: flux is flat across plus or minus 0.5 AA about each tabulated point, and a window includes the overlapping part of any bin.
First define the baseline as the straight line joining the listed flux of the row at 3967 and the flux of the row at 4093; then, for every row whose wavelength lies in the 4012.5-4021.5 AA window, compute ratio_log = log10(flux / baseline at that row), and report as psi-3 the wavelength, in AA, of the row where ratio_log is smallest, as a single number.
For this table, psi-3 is 4014 AA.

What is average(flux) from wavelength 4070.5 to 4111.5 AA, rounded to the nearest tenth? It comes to 16.7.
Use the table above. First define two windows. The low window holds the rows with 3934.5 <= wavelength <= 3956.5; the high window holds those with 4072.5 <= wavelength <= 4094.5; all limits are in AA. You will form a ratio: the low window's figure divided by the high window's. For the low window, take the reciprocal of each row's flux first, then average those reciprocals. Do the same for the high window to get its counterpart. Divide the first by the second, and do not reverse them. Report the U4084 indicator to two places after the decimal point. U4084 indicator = 1.04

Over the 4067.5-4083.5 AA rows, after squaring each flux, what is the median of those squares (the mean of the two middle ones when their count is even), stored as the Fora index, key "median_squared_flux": 278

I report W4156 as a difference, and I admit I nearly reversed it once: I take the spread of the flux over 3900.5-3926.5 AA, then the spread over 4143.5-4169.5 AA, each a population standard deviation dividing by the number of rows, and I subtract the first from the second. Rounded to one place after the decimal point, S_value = -0.3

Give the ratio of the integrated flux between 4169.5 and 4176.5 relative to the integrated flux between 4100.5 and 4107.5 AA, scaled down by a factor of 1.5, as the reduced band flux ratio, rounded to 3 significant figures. 0.812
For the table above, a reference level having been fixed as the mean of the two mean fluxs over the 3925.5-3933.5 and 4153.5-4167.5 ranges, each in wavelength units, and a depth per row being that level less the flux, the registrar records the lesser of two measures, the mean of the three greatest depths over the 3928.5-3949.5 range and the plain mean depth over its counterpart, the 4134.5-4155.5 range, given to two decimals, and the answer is -1.74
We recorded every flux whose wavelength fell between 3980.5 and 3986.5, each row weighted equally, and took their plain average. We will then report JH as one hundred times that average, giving 1652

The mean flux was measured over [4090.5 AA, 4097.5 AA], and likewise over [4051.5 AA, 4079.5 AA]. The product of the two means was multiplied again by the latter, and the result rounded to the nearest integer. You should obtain 5156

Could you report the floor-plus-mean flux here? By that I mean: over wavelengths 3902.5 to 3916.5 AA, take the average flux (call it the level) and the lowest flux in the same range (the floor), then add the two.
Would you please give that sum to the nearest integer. 32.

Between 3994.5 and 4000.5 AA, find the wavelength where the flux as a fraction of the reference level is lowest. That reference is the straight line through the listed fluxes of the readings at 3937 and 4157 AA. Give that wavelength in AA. 4000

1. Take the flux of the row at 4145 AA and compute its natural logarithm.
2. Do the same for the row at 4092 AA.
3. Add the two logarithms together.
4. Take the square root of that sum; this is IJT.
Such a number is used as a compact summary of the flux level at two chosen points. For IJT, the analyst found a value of 2.36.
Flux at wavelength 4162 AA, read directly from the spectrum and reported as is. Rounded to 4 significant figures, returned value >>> 18.83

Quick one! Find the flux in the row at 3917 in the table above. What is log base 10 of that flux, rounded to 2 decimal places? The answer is 1.31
